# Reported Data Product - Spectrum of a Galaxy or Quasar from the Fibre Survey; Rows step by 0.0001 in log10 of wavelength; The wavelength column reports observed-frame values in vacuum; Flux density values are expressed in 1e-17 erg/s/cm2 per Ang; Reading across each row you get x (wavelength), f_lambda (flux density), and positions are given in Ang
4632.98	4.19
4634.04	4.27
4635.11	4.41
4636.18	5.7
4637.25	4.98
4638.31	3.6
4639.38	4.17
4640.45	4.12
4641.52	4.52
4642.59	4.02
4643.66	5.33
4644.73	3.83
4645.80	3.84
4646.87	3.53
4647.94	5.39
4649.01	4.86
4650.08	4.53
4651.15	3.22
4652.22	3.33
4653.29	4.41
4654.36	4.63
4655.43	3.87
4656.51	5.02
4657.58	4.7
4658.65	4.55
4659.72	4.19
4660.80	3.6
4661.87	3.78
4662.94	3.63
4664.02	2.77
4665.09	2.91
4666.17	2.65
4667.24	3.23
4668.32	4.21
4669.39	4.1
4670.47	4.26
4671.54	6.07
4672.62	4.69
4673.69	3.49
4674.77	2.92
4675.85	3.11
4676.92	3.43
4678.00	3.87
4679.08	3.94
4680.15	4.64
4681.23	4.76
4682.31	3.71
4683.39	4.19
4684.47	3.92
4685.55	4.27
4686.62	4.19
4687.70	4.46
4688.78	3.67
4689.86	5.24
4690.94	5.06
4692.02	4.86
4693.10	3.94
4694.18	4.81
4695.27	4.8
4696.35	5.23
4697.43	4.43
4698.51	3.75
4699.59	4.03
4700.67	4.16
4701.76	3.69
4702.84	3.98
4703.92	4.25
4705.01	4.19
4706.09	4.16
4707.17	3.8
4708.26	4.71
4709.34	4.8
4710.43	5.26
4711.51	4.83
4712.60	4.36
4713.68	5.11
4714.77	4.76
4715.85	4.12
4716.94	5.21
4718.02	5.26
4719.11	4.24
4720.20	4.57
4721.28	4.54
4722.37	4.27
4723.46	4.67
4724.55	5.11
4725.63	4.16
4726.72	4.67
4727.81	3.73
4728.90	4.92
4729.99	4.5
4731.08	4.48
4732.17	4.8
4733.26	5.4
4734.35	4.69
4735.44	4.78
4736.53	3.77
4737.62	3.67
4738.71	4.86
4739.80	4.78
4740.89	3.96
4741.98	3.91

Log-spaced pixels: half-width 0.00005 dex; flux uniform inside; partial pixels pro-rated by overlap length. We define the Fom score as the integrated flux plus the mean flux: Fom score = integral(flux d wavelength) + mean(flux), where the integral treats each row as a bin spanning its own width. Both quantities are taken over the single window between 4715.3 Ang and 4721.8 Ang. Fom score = 35.0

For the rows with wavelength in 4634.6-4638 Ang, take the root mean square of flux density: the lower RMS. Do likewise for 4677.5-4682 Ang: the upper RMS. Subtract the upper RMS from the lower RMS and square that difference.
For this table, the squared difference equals 0.54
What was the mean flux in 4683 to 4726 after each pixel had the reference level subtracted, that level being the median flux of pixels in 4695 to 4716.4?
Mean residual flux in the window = 0.17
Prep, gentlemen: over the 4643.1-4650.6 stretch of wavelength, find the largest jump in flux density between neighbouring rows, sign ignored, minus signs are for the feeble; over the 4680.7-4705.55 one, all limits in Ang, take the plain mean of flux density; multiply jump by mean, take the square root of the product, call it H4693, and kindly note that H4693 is 2.838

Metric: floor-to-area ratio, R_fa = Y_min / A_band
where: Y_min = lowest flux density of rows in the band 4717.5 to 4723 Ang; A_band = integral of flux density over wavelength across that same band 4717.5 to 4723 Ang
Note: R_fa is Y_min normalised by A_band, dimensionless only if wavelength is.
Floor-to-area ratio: 0.17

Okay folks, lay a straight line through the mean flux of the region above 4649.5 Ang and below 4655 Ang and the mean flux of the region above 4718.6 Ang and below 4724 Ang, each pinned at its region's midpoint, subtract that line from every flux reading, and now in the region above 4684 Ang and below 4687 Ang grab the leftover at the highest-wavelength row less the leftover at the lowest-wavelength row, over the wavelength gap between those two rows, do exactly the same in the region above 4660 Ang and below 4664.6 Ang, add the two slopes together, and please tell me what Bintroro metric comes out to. -0.14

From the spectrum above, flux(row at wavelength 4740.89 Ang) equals 3.96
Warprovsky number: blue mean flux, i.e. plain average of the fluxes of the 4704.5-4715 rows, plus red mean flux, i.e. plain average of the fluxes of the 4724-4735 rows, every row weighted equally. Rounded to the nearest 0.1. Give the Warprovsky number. 9.2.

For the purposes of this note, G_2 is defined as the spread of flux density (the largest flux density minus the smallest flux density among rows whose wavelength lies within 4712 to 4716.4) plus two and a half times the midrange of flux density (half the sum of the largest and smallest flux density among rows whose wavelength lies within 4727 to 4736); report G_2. 12.4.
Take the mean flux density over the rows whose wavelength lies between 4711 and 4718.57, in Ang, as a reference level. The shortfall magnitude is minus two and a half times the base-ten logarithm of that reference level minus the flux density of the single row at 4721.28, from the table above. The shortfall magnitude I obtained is 1.4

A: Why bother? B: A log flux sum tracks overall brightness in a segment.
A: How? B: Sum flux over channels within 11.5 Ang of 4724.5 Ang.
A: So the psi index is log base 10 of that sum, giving 2.0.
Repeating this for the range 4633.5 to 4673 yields 2.2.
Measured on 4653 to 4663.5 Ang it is 1.6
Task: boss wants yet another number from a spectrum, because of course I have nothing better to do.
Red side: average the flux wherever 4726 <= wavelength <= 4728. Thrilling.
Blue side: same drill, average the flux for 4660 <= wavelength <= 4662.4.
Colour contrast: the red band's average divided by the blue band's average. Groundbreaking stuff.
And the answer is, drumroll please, 1.14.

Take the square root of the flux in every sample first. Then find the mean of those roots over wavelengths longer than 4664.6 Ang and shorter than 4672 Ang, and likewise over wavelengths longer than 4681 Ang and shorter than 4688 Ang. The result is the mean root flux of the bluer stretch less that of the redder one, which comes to -0.09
